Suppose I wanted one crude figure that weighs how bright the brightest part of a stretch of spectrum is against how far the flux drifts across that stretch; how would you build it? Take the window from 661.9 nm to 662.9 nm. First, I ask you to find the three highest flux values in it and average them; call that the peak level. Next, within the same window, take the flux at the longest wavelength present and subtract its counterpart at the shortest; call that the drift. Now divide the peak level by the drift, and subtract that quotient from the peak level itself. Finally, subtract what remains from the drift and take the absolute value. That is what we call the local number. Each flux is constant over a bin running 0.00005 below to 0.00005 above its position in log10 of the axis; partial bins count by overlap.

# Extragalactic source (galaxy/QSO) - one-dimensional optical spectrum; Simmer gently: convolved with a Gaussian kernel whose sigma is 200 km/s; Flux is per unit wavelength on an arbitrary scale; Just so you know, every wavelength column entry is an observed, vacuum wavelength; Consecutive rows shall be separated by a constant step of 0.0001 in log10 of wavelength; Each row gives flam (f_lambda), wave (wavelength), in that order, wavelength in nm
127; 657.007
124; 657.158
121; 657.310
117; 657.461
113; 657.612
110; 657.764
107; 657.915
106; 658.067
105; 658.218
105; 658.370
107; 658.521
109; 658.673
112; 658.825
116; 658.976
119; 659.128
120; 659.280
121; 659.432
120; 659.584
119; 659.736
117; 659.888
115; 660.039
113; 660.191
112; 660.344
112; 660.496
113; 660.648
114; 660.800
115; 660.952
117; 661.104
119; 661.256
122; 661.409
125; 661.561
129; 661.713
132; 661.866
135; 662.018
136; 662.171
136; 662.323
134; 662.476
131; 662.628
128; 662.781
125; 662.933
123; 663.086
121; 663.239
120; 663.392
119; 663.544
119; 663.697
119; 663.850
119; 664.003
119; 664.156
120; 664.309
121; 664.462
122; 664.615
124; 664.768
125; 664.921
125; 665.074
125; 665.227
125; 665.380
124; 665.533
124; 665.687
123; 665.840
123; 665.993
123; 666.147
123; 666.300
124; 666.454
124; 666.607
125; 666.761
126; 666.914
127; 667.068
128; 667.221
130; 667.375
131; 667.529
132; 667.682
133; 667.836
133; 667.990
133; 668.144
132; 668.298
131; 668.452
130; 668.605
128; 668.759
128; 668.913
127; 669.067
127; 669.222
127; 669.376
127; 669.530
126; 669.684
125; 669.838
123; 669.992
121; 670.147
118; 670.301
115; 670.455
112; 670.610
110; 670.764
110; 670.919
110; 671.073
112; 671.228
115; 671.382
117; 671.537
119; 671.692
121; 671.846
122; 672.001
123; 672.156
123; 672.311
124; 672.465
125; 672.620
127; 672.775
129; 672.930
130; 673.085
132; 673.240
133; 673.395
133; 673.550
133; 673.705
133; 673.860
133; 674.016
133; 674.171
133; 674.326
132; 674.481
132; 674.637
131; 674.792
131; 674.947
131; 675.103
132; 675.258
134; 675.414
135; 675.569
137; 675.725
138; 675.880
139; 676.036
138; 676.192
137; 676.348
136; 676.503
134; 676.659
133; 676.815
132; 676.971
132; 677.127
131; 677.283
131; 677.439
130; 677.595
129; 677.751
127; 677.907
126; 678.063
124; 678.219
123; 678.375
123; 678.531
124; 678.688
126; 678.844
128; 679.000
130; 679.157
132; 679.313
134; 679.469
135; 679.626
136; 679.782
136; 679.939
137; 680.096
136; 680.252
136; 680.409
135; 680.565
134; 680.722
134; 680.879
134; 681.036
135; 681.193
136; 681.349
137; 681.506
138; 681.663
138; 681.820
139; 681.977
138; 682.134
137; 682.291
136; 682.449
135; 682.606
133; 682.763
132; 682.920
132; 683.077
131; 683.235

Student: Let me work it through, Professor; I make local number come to 162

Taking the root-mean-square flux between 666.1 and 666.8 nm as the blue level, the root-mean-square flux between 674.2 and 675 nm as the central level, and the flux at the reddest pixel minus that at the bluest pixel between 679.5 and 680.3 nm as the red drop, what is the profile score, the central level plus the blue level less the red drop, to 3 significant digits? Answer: 255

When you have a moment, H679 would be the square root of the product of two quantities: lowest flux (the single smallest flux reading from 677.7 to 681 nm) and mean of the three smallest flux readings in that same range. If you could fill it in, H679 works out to 123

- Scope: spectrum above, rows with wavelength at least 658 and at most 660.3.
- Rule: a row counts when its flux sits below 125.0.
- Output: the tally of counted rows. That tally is 15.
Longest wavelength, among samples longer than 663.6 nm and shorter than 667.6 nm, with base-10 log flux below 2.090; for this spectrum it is 666.300 nm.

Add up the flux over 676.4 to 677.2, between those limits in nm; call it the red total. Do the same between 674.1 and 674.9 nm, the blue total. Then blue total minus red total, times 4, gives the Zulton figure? -24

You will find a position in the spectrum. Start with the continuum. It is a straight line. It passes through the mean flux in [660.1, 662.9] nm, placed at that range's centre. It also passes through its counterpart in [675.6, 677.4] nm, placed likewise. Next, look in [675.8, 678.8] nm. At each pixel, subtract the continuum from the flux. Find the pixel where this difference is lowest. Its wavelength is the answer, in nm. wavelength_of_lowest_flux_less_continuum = 678.531 nm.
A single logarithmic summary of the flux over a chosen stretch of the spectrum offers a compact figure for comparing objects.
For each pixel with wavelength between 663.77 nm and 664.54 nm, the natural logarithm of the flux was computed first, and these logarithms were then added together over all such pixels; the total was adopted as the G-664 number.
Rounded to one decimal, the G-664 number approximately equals 23.9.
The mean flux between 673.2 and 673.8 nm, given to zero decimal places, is 133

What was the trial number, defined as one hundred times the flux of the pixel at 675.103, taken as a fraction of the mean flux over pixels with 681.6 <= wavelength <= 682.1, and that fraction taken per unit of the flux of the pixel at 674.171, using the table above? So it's 0.712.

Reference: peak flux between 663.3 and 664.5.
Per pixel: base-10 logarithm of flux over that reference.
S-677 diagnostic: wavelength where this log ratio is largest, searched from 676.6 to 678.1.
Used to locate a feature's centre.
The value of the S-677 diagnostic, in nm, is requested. 676.659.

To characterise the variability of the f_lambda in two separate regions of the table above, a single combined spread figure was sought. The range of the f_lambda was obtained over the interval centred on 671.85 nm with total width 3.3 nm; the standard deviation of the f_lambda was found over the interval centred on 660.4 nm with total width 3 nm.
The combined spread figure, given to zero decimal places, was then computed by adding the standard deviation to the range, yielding 28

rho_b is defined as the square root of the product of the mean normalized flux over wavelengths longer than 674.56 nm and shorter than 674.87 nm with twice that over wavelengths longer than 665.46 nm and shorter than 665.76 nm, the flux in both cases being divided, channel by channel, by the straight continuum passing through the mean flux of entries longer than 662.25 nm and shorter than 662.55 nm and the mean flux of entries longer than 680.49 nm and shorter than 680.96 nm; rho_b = 1.34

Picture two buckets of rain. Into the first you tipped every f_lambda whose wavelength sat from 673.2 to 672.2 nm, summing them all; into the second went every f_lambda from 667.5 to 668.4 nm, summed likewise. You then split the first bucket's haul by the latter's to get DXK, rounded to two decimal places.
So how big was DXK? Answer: 0.95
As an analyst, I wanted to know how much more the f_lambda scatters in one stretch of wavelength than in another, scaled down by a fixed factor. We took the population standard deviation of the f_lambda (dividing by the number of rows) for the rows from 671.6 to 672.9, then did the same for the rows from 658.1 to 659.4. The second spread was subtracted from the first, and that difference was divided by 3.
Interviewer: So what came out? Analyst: -1.1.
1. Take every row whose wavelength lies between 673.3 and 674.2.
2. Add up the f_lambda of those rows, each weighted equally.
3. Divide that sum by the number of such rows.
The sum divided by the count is 133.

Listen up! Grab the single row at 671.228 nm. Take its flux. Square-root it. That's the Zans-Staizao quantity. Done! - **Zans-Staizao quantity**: 10.58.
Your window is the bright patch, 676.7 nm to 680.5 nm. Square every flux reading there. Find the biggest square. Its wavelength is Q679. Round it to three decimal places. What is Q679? 680.096 nm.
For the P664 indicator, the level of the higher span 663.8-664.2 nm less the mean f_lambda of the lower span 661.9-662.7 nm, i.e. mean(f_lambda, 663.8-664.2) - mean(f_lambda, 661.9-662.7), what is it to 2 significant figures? -15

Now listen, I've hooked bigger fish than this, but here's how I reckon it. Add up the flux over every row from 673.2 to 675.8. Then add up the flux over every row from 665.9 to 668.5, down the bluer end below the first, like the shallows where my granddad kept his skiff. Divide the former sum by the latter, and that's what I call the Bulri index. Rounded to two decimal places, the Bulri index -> 1.04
